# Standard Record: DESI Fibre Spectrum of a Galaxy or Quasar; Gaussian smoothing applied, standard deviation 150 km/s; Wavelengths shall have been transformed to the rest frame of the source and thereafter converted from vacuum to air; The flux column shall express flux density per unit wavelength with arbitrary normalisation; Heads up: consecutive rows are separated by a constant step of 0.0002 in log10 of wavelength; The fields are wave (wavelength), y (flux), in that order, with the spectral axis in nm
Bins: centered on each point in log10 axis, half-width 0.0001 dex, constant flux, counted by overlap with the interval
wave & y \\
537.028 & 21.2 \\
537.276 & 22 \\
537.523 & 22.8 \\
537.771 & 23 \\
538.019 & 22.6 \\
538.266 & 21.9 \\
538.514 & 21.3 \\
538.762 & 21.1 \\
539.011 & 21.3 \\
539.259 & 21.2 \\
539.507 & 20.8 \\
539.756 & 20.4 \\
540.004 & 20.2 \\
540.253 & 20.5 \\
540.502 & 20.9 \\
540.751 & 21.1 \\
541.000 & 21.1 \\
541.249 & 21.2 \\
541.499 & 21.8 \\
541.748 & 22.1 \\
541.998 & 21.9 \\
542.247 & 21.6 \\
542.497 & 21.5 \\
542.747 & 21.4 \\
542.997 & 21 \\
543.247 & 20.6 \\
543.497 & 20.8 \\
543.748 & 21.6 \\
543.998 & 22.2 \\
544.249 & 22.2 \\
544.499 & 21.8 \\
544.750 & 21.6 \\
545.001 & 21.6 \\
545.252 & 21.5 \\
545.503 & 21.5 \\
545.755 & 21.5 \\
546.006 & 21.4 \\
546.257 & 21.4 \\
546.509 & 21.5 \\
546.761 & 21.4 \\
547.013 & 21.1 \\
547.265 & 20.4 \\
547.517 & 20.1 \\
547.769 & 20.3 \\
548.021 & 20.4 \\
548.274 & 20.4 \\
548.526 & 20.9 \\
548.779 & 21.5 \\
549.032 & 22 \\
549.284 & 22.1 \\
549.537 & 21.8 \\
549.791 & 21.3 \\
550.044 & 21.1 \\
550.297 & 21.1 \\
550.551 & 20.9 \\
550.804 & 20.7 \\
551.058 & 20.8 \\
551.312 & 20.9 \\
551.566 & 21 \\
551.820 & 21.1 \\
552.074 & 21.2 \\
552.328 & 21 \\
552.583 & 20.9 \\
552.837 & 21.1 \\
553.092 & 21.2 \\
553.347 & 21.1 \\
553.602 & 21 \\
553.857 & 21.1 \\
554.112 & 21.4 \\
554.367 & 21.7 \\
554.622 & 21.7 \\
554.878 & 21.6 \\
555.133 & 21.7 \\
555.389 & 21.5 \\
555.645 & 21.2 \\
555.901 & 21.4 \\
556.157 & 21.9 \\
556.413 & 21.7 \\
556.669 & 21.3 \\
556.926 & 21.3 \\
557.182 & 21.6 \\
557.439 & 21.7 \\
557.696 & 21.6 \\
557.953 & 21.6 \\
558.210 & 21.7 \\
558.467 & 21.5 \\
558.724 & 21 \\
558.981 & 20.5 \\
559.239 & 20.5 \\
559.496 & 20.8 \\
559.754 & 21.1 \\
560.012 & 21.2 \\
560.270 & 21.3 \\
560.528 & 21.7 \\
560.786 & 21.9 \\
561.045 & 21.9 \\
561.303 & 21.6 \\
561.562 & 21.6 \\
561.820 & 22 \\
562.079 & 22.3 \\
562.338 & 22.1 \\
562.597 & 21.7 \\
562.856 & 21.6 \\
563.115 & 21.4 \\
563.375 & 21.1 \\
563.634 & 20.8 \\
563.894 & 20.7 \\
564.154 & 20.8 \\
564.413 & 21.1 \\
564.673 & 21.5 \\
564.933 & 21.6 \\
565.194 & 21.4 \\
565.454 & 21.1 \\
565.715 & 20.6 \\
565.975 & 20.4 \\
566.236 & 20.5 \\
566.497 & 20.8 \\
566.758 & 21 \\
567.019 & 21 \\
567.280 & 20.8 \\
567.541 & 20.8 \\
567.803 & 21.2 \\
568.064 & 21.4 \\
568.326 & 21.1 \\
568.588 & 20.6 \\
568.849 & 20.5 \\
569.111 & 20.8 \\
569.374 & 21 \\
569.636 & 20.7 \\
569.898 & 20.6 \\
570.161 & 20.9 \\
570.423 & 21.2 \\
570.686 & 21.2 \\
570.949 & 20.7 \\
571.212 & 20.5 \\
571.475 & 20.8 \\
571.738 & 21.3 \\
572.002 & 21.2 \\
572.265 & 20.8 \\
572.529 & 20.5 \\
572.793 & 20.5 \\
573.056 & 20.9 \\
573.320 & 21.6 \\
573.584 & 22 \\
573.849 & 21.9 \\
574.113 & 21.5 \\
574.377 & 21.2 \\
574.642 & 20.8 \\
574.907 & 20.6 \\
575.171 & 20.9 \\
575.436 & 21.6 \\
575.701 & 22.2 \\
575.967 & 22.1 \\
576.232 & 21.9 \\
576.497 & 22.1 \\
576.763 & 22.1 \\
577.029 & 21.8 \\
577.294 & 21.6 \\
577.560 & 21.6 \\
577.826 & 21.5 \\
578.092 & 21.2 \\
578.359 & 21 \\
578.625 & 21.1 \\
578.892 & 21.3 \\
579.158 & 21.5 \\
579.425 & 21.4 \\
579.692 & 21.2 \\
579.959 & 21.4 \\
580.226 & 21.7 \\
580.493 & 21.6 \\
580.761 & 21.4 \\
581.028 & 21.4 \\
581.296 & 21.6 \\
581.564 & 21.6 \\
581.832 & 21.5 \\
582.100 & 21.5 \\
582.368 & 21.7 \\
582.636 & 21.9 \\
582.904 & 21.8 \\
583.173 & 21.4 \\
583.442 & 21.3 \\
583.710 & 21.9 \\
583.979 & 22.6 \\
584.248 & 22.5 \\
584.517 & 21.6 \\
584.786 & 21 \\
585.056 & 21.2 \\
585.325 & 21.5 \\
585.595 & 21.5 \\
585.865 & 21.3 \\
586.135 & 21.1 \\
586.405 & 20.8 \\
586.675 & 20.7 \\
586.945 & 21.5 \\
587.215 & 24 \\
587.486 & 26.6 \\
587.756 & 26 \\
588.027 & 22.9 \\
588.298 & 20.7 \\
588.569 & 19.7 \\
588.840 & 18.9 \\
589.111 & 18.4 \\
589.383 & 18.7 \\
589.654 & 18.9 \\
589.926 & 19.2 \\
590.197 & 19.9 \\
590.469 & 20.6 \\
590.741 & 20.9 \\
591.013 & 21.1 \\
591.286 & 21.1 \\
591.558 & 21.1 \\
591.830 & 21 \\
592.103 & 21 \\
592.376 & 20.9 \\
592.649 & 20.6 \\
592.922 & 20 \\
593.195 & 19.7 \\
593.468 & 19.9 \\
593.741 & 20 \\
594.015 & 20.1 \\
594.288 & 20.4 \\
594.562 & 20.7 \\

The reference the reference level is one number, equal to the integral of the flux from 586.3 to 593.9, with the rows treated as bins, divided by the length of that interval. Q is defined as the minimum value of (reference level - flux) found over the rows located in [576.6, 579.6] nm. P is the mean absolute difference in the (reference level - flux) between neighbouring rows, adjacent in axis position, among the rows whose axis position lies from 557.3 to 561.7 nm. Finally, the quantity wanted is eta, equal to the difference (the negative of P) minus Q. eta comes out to 1.0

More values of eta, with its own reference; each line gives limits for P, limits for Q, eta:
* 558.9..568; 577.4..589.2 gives 5.5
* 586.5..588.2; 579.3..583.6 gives -0.9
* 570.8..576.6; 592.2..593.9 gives -0.3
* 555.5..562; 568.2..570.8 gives 0.1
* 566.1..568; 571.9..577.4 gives 1.1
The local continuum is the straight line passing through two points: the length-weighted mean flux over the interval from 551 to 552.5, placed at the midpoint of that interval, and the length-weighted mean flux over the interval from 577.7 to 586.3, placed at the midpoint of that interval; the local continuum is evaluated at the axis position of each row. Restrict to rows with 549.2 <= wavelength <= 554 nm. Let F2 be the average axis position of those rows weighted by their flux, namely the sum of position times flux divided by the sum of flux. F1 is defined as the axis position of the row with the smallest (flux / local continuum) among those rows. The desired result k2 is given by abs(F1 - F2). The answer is 0.75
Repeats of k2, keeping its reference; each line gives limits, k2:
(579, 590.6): 4.37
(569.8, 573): 1.45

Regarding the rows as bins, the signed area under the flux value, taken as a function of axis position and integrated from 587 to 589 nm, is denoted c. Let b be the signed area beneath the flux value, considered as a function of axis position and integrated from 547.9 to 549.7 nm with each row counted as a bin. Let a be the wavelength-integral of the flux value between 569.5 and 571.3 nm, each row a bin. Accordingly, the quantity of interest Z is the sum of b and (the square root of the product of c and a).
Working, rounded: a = 37.5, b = 38.3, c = 45.2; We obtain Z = 79.5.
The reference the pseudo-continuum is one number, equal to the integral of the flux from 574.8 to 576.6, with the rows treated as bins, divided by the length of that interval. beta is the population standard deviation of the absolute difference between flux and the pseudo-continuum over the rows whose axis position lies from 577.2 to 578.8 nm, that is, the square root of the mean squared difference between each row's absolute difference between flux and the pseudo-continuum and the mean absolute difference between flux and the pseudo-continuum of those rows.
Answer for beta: 0.24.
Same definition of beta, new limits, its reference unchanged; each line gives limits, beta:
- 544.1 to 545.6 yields 0.17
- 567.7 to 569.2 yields 0.32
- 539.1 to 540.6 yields 0.33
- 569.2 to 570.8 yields 0.23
